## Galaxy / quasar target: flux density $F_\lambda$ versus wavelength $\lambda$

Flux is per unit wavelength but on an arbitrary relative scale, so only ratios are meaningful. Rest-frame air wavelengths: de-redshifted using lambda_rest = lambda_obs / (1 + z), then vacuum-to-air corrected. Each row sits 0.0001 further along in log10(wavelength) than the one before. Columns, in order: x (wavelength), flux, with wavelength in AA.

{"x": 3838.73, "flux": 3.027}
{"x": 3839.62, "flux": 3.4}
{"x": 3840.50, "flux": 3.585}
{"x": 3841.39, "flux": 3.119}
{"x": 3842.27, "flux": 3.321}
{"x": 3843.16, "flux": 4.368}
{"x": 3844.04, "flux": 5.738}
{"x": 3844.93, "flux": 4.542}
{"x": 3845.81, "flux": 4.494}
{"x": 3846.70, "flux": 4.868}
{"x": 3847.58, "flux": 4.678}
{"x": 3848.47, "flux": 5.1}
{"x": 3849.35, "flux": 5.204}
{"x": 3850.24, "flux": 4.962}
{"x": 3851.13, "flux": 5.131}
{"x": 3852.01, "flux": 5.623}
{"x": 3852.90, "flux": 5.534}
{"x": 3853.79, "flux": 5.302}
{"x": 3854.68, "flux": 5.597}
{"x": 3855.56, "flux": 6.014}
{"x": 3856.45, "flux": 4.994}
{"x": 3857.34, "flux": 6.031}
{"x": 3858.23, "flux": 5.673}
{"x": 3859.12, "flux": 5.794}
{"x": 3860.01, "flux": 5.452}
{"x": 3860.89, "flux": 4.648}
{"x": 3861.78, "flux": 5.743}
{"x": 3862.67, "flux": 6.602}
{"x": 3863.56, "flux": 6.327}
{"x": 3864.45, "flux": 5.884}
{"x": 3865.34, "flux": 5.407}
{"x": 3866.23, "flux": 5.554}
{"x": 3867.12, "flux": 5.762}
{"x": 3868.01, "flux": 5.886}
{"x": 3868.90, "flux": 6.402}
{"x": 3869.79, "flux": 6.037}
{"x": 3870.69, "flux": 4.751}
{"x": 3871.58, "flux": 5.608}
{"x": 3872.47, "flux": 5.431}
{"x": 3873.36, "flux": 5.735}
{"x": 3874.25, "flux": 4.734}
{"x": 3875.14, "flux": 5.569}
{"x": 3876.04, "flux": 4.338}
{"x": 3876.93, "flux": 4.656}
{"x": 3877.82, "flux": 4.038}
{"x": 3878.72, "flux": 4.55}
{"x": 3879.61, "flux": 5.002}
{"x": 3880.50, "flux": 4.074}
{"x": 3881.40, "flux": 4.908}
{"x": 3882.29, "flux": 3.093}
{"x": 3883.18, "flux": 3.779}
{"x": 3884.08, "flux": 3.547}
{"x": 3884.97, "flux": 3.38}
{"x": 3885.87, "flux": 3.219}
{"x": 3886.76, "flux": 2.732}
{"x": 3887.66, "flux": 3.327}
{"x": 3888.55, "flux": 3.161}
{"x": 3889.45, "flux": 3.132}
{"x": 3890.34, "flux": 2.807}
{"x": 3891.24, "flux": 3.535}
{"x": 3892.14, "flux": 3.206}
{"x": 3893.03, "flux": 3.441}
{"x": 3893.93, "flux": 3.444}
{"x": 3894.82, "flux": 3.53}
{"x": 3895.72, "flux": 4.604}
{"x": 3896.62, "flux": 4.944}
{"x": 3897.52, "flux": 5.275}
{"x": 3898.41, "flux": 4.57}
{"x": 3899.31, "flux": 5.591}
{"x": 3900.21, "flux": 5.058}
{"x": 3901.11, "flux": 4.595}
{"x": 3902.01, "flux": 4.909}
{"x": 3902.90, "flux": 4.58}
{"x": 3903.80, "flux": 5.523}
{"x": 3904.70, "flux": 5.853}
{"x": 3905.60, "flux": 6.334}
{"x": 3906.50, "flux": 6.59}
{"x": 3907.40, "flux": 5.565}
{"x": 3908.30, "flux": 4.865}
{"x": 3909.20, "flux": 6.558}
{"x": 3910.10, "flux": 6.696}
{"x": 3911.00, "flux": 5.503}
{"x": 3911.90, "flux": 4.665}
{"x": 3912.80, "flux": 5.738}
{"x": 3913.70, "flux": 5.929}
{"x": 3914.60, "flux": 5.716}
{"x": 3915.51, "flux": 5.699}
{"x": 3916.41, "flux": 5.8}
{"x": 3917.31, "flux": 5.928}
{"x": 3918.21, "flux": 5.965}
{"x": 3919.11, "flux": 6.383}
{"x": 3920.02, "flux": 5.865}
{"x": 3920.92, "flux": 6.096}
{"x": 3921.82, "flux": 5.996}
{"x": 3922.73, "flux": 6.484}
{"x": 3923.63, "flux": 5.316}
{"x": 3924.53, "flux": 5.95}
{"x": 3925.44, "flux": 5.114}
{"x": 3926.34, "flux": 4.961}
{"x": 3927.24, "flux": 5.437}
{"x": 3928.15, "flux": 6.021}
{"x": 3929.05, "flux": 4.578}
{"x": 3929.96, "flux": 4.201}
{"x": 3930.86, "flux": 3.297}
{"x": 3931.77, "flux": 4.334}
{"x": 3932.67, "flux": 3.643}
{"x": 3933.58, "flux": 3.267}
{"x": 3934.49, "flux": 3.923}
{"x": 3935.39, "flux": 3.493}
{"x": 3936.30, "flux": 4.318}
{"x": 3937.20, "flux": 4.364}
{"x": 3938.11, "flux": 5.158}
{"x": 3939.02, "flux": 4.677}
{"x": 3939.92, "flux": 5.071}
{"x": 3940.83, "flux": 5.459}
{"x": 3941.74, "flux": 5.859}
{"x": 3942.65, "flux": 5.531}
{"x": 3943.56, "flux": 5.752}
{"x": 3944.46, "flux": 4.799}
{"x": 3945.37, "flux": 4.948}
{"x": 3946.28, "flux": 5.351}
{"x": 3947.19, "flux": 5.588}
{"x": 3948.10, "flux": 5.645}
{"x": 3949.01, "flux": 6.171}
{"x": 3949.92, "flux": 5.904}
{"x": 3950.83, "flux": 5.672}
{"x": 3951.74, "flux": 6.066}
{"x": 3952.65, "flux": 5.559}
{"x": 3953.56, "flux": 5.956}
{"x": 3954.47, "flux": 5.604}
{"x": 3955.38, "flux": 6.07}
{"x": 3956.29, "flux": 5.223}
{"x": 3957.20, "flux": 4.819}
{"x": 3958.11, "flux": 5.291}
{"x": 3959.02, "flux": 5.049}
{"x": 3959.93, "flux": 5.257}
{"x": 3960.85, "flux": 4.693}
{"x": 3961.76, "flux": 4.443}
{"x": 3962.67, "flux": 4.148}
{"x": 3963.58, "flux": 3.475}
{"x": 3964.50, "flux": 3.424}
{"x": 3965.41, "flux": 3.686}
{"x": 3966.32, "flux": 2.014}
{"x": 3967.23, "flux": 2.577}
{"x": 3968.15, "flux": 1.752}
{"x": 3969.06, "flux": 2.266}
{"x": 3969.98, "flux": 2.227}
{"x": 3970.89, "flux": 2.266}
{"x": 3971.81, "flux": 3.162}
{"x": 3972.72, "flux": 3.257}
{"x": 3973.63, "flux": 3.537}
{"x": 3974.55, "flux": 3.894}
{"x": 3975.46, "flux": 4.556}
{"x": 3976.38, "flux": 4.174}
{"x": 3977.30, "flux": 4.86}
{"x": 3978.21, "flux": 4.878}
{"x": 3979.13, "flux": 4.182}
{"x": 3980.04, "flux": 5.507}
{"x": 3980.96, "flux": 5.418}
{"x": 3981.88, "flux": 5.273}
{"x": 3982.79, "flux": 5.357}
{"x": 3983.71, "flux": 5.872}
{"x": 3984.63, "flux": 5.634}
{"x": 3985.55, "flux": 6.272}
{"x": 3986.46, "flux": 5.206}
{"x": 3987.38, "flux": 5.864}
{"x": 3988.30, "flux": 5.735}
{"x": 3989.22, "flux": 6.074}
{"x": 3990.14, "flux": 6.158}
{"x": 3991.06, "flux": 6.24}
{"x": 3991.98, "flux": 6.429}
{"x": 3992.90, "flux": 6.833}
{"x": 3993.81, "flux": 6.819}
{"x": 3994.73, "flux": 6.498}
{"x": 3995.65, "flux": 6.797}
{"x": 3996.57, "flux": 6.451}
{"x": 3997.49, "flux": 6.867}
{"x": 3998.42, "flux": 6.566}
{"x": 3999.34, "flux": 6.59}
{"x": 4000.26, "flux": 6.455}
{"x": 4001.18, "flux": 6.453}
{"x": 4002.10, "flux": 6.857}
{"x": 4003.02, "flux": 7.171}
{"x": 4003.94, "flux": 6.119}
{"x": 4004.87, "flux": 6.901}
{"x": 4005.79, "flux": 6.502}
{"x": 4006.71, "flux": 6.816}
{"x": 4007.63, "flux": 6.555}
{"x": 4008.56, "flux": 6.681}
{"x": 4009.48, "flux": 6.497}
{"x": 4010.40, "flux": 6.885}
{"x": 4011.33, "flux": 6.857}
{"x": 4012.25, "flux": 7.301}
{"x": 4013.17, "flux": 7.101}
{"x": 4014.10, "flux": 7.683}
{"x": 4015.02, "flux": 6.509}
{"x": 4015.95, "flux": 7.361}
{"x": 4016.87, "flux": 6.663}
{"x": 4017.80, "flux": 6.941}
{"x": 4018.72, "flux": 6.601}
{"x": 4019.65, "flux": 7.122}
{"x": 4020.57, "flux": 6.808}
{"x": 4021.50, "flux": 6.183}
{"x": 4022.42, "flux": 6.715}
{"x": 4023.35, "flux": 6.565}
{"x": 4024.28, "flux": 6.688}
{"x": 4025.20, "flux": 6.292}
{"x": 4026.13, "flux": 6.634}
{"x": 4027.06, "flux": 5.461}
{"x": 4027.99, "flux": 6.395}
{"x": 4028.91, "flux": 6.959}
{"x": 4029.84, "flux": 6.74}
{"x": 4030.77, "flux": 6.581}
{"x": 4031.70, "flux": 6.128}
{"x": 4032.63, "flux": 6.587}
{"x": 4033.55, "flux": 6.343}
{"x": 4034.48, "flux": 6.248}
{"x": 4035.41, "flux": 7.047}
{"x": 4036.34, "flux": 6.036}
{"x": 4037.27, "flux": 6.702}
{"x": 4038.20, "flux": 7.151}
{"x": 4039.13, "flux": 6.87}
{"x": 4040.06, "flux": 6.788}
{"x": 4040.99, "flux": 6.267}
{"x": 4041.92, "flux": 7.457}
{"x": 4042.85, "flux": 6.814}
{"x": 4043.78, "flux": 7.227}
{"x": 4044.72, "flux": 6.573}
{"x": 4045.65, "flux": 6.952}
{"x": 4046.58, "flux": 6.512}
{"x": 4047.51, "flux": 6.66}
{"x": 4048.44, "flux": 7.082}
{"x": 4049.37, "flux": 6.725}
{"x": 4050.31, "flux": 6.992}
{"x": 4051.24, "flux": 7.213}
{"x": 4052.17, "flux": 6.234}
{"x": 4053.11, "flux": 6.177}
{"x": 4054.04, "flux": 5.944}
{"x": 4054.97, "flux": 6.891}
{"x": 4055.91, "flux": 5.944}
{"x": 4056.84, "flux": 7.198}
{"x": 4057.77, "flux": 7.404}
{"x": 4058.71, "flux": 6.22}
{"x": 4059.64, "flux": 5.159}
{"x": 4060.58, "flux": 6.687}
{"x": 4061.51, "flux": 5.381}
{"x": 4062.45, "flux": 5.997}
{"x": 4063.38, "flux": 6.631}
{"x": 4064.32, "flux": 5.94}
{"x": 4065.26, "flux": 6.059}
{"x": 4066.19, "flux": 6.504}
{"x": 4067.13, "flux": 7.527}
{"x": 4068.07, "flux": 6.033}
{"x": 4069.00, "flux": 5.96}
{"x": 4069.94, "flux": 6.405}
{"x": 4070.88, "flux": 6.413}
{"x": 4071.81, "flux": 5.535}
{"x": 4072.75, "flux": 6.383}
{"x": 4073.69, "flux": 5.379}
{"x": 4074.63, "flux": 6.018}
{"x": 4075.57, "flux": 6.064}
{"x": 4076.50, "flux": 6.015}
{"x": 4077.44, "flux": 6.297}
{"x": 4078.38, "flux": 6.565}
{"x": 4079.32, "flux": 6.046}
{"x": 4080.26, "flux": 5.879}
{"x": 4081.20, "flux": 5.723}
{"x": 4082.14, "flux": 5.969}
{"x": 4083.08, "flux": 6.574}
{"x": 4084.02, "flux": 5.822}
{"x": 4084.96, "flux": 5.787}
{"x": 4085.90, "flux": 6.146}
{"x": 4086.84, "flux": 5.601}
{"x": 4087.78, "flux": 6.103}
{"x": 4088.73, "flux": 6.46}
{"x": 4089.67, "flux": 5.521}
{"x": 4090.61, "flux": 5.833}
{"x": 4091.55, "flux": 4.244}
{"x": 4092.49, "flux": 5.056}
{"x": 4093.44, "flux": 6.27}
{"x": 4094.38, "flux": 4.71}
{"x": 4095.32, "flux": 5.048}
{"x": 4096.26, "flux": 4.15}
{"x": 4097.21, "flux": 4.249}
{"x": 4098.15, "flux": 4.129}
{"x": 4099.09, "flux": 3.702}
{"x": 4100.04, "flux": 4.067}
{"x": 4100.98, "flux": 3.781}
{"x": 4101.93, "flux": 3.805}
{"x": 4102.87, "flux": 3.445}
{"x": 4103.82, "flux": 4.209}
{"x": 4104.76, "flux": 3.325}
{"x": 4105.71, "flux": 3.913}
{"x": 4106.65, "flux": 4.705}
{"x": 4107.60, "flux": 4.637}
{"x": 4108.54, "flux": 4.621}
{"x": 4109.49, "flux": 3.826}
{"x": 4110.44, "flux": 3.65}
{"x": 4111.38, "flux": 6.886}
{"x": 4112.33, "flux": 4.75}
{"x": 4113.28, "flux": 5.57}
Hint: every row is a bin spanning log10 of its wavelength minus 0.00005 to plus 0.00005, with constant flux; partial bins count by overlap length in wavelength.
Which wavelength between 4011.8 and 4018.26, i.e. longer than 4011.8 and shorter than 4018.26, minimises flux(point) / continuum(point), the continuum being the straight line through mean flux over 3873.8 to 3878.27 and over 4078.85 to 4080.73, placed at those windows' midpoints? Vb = 4015.02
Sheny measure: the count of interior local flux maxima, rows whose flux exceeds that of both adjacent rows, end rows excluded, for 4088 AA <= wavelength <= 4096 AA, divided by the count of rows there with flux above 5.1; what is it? 0.50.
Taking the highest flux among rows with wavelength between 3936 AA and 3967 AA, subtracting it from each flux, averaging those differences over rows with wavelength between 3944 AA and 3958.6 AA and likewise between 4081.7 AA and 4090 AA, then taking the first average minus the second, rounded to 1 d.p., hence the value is -0.5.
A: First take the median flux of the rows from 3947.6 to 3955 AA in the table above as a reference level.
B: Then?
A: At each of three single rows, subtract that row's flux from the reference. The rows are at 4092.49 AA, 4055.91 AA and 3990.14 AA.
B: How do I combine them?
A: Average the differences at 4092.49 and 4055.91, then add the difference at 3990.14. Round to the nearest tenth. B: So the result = -0.1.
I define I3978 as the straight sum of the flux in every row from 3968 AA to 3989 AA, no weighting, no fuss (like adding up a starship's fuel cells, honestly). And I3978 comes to 101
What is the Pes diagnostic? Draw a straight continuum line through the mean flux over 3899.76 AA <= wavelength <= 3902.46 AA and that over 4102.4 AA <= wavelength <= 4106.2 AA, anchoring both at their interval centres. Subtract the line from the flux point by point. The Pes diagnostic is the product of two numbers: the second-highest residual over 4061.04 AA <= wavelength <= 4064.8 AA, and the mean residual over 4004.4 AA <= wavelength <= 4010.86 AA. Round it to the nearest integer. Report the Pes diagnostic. 5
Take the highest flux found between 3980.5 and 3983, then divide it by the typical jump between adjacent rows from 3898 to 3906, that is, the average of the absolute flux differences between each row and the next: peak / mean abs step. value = 10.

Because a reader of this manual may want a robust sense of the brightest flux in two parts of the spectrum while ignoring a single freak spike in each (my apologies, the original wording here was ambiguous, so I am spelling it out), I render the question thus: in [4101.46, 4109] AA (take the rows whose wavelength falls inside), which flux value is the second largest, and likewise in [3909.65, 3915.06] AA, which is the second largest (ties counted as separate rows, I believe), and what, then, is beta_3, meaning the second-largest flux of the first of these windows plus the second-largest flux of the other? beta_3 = 10.6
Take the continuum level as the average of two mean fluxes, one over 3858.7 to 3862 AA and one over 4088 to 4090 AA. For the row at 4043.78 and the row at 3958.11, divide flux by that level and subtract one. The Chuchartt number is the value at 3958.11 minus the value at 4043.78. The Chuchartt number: -0.3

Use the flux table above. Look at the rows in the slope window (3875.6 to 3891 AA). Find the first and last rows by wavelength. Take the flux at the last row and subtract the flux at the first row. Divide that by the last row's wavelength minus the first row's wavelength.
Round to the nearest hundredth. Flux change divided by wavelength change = -0.11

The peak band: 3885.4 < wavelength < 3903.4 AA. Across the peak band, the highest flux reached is 5.591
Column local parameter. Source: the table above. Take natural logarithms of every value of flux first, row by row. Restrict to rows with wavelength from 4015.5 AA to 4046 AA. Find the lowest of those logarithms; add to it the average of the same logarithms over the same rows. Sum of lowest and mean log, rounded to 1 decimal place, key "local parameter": 3.6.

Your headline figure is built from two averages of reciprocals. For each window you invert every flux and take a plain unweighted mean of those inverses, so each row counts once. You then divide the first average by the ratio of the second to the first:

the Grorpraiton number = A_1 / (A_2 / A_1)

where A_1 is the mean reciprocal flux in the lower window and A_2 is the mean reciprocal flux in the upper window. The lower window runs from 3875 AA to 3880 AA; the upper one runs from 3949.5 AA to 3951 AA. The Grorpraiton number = 0.27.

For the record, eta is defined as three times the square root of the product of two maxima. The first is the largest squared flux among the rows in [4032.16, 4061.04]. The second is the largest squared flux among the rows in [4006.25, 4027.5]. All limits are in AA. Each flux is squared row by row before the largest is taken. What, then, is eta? 172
